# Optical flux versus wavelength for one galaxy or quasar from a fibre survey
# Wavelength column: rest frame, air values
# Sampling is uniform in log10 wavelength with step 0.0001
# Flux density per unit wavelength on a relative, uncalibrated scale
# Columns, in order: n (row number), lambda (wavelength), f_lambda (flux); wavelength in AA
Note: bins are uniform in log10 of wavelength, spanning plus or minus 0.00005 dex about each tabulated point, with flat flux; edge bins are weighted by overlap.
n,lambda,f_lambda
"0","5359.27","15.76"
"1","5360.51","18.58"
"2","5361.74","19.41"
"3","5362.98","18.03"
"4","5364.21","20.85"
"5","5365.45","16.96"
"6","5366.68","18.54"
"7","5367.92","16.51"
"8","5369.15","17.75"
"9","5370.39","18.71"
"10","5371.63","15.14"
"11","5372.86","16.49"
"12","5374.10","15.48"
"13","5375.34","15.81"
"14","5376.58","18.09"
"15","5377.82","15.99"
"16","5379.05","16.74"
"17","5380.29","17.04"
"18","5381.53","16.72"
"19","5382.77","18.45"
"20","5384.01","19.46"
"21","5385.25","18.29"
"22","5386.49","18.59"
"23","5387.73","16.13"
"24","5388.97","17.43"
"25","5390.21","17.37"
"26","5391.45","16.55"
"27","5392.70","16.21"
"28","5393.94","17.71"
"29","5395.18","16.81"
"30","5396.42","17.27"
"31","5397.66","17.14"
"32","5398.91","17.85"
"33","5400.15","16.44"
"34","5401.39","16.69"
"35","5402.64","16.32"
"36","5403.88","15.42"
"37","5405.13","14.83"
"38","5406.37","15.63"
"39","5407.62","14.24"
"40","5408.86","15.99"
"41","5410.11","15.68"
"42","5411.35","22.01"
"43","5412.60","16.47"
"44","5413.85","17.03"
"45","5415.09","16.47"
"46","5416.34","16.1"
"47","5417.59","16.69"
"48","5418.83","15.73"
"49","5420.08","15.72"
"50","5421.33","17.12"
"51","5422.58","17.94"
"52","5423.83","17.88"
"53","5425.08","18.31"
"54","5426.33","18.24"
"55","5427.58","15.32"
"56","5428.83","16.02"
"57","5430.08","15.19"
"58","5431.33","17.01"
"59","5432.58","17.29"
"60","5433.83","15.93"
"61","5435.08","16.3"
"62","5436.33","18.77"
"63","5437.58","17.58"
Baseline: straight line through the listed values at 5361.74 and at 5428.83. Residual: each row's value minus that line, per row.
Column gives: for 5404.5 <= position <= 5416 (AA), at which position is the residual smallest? 5407.62 AA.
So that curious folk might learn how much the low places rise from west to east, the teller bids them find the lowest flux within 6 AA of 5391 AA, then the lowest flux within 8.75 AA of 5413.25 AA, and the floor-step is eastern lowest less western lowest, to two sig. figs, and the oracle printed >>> -1.9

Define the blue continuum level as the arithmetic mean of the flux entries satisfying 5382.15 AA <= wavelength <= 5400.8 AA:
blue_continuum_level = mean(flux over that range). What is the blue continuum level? 17.4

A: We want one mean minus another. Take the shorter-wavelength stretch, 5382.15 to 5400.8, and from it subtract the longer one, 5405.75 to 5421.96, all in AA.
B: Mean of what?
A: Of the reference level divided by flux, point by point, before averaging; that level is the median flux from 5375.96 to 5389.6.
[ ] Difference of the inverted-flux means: -0.06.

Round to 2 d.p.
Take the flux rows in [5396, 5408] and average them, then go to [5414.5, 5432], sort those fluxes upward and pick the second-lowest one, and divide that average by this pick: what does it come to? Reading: 1.06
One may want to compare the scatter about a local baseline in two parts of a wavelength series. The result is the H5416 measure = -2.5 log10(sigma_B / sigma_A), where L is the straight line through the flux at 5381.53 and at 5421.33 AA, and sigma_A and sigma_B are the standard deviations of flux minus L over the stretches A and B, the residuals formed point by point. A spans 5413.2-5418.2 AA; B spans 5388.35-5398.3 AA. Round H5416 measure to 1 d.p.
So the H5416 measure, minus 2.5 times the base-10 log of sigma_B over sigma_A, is -0.3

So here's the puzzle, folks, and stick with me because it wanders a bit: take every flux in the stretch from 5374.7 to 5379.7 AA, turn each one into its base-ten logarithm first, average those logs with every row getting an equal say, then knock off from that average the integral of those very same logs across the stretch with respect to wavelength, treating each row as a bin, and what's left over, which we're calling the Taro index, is -5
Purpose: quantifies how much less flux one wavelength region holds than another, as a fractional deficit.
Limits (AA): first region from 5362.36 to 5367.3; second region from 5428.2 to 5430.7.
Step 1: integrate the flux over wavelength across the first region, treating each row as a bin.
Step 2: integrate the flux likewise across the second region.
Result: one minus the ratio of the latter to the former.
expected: 0.58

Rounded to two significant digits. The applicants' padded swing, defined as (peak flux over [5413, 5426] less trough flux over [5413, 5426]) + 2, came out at 4.6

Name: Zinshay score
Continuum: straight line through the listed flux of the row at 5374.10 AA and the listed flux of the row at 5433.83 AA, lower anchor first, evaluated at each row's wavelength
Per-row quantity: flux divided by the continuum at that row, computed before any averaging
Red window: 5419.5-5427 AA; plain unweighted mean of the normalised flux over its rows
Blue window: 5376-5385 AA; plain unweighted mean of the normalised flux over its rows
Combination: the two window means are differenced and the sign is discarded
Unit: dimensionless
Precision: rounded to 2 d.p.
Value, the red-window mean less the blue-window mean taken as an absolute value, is 0.02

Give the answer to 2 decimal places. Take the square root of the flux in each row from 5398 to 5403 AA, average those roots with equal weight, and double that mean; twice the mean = 8.20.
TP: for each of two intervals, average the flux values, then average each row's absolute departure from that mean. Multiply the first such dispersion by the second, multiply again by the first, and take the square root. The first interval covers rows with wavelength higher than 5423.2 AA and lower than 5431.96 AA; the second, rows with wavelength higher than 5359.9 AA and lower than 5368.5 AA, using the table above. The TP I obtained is 1.2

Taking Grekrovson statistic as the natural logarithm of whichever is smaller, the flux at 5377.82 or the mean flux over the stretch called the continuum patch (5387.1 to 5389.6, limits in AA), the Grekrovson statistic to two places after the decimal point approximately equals 2.77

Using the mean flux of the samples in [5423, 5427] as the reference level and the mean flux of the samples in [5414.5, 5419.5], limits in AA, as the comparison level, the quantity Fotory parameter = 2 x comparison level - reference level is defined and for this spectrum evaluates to 14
